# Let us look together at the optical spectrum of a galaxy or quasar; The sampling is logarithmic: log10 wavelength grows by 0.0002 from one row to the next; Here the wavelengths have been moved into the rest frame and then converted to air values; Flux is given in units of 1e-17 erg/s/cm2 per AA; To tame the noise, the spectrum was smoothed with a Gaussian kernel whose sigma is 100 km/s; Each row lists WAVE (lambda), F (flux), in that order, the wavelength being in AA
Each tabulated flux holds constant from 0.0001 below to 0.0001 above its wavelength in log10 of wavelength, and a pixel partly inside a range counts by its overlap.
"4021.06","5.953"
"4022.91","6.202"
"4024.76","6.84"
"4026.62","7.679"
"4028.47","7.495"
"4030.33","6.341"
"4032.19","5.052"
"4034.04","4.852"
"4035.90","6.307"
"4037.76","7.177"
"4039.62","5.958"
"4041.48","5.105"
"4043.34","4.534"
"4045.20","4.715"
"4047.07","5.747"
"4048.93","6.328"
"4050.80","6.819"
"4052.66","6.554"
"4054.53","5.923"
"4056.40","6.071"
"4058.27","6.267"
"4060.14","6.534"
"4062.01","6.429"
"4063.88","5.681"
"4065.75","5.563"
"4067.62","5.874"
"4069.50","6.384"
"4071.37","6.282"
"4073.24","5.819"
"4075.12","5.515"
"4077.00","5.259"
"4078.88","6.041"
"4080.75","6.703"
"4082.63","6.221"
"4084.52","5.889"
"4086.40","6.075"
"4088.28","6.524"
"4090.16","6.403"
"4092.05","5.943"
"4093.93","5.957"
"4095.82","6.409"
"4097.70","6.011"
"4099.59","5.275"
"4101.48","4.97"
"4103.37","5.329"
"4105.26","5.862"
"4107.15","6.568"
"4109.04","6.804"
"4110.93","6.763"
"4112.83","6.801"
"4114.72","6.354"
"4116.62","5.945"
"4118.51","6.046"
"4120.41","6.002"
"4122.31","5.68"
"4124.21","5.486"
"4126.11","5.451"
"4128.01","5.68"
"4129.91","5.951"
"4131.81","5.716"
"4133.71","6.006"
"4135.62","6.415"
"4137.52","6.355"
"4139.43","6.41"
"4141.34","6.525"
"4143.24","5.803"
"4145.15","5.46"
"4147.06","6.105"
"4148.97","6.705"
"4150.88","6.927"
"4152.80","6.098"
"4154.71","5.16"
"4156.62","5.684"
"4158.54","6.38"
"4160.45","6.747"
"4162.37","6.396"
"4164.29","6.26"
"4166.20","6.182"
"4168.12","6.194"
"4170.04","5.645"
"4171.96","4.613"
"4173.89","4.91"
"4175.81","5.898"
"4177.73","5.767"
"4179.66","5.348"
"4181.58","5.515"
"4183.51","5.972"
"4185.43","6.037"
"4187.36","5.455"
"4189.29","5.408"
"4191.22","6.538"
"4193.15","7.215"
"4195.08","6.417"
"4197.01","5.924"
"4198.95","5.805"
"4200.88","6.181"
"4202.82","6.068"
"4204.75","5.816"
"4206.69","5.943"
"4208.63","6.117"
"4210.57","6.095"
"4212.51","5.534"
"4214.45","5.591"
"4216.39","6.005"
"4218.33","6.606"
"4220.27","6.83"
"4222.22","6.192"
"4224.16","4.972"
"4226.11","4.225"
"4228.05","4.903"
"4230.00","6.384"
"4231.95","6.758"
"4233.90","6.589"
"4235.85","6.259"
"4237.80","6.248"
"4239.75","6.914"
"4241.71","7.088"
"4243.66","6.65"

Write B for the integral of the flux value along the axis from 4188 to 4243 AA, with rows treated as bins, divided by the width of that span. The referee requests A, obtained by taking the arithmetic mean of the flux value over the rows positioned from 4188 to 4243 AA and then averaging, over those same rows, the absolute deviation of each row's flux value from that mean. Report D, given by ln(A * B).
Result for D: 1.10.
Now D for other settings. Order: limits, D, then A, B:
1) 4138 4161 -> 1.02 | 0.45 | 6.16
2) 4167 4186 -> 0.79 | 0.39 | 5.59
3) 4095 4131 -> 0.93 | 0.43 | 5.97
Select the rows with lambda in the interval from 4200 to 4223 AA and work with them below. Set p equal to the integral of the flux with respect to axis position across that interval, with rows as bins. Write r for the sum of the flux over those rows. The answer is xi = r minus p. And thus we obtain -66.8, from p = 139.8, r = 73.0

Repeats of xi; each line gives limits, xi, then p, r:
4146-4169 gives -68.5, 143.4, 74.8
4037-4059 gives -59.0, 130.2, 71.2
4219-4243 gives -73.7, 147.1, 73.4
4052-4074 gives -61.1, 134.5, 73.4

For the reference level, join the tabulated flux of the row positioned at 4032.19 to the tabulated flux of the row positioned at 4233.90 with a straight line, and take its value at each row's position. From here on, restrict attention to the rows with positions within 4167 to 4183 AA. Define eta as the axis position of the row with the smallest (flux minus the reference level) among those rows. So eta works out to 4171.96 AA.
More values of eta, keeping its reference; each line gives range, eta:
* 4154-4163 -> 4154.71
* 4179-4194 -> 4189.29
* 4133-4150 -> 4145.15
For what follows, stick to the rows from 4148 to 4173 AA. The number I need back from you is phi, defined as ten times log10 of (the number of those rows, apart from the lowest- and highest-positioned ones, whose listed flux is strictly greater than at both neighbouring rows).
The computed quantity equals 5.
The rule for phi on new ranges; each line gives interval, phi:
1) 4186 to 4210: 3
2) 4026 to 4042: 0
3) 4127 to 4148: 5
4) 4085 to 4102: 3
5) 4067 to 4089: 3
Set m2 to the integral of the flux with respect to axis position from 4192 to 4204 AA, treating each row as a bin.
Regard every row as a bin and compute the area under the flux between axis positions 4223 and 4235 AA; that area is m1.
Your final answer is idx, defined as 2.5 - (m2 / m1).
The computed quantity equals 1.39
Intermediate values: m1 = 67.9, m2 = 75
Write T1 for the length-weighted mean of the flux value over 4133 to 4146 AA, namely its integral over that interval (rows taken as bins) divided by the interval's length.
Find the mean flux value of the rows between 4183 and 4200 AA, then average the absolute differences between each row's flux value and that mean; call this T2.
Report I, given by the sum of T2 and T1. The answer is 6.57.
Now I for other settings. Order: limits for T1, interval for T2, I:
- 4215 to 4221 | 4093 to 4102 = 6.89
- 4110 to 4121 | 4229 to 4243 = 6.60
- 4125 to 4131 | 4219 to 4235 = 6.56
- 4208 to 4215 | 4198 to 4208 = 5.96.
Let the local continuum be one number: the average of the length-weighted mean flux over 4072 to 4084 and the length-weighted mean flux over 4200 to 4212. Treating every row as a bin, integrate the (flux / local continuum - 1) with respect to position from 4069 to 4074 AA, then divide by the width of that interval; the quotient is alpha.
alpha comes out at 0.03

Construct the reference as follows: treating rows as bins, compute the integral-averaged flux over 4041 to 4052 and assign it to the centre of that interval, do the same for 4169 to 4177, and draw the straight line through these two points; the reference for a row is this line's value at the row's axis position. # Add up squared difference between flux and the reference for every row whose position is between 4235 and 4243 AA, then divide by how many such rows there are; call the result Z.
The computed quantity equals 2.4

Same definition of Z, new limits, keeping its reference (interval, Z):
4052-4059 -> 0.5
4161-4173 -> 0.7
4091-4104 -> 0.3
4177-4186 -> 0.3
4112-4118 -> 1.0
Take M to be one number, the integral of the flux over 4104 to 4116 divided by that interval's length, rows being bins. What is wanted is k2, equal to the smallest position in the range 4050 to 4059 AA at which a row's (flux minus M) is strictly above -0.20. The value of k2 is 4050.80 AA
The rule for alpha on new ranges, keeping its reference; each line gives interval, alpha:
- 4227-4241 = 0.05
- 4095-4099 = 0.02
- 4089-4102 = -0.01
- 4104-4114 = 0.09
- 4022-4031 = 0.16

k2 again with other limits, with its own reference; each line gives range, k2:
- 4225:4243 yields 4230.00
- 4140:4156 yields 4141.34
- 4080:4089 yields 4080.75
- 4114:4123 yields 4114.72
